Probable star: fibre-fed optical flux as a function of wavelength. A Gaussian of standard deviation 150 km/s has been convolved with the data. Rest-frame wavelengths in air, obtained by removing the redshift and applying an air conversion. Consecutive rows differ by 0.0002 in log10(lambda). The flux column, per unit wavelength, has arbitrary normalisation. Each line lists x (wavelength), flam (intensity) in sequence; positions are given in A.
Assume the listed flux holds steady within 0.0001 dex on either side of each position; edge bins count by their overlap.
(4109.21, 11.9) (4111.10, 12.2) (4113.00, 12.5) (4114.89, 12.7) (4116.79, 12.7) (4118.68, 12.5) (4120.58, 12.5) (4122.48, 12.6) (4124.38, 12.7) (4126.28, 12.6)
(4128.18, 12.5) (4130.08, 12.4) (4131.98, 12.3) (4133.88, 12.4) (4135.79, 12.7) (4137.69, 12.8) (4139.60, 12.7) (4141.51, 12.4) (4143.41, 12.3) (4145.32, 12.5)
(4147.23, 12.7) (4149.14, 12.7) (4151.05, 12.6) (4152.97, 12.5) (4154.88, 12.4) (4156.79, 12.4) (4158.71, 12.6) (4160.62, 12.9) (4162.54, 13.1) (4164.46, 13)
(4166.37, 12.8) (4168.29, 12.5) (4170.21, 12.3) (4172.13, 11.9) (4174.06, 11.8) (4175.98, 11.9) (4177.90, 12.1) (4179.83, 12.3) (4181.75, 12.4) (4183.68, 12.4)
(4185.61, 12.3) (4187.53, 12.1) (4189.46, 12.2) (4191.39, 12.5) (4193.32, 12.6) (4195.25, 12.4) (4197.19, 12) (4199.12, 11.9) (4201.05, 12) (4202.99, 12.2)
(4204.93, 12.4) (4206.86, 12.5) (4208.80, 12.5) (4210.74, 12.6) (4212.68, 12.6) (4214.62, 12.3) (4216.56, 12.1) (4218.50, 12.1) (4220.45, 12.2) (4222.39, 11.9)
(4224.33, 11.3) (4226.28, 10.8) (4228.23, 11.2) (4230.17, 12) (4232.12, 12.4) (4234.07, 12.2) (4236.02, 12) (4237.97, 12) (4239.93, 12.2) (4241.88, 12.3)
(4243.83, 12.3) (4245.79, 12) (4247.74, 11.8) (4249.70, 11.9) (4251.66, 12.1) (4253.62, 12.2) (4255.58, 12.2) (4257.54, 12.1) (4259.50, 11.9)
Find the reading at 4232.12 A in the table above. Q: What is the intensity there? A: 12.4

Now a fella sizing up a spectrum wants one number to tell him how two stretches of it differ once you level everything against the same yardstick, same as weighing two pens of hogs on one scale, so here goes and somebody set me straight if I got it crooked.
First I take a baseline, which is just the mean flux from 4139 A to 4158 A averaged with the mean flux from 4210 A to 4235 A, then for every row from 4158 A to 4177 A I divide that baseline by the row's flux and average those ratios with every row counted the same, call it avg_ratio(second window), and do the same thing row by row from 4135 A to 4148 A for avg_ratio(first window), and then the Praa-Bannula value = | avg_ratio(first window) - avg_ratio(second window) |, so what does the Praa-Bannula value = 0.009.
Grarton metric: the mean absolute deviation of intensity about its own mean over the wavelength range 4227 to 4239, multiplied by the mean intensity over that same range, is 3.1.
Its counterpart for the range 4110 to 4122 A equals 1.5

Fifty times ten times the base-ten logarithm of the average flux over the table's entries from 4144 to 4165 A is 551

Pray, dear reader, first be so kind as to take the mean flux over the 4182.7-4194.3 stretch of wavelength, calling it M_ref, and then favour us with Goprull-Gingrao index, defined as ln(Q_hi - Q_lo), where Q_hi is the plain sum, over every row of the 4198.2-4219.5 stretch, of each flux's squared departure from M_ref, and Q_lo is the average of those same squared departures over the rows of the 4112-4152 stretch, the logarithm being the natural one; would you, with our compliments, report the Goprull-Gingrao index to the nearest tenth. -0.5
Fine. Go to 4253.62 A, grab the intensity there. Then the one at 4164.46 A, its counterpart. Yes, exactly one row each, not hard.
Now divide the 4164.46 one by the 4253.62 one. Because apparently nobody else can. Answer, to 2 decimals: 1.07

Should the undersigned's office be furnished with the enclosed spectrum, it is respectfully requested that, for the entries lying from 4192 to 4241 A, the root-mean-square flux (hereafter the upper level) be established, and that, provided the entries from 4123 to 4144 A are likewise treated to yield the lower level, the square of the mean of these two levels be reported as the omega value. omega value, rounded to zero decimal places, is 152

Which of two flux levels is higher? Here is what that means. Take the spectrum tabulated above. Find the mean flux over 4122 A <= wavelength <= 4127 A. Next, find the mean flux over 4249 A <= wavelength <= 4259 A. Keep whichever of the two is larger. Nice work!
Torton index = 12.6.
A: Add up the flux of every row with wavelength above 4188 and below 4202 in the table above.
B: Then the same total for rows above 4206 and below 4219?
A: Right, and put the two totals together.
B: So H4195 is 172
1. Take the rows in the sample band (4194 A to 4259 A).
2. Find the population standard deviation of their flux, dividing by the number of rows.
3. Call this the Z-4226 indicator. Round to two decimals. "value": 0.38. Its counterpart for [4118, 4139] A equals 0.14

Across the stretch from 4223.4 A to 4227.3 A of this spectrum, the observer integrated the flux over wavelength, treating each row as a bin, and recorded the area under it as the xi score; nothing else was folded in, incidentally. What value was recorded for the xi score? 43.0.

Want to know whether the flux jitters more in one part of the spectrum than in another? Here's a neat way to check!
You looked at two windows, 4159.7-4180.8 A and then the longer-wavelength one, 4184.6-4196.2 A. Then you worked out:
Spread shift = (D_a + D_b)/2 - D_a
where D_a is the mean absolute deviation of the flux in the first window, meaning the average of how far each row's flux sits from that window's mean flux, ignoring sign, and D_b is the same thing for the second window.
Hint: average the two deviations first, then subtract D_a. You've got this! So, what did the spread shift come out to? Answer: -0.126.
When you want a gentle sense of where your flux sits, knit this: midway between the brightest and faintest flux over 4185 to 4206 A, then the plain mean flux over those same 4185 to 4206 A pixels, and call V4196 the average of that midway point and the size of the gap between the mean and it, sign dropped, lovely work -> 6.13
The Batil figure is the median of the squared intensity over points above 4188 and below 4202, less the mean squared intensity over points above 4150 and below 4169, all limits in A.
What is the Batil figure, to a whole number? -12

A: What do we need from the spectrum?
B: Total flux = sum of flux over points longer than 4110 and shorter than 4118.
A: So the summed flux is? 50.1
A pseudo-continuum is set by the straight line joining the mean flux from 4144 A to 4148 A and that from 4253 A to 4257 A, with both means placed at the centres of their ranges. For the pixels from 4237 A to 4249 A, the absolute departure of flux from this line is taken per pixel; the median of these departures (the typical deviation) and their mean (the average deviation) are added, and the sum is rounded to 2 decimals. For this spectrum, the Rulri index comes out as 0.33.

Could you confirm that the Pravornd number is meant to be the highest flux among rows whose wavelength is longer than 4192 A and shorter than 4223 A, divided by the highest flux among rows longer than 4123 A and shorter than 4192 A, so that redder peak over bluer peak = 0.962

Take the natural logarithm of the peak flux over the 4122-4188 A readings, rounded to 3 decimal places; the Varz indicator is 2.573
